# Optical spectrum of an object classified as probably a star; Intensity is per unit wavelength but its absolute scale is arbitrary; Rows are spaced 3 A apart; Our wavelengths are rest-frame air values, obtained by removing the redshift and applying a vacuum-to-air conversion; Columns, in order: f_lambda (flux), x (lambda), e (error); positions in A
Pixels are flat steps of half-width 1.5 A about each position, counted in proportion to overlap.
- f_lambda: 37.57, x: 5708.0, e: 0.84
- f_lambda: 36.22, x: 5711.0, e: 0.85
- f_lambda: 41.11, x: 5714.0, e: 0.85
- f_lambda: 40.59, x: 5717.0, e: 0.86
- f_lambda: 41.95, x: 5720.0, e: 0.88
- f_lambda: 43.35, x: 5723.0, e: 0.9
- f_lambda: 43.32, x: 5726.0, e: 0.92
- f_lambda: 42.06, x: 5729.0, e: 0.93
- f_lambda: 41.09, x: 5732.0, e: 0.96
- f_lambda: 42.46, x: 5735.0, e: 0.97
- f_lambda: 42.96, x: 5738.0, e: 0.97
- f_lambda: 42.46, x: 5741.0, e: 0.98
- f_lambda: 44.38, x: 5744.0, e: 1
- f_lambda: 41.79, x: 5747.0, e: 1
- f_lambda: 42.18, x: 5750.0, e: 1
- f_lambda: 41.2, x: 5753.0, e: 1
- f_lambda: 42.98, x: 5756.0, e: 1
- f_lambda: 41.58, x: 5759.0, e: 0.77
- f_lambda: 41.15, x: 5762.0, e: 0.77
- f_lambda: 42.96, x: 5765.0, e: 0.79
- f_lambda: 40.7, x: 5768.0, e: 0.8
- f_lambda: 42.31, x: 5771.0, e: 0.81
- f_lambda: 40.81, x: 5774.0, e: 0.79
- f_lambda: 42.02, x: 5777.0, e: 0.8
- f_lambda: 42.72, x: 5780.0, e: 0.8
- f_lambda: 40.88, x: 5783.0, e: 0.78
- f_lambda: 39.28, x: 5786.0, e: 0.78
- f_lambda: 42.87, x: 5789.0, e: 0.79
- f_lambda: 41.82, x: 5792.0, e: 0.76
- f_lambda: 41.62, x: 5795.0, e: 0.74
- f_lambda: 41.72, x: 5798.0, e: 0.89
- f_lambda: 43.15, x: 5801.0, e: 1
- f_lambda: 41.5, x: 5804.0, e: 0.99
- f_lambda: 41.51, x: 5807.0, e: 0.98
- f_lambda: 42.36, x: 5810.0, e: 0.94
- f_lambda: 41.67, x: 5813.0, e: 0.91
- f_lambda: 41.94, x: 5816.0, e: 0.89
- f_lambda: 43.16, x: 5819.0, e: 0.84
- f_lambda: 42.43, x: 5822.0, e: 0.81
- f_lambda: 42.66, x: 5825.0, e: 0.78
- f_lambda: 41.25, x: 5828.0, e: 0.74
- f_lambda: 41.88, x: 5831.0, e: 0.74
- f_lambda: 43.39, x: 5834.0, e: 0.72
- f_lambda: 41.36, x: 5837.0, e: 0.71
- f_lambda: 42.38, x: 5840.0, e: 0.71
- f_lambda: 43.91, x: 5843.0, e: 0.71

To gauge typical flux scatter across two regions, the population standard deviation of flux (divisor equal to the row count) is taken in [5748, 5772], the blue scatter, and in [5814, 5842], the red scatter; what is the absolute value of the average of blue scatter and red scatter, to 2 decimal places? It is 0.75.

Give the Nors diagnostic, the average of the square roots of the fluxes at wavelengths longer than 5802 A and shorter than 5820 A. 6.48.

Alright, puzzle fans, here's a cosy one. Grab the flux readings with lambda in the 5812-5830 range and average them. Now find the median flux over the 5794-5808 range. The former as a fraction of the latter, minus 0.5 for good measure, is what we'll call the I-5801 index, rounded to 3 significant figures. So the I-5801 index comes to 0.514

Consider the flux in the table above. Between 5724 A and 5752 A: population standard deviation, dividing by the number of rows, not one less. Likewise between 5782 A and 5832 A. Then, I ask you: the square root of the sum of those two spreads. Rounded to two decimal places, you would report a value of 1.34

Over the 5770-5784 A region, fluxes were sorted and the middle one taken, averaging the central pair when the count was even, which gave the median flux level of 42.0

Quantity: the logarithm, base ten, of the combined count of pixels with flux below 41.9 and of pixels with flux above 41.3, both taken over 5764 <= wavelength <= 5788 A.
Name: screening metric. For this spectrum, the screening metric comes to 0.90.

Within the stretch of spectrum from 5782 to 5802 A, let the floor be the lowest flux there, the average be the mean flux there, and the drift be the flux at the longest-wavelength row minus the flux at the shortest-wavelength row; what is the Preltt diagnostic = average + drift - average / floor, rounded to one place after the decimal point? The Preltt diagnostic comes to 42.8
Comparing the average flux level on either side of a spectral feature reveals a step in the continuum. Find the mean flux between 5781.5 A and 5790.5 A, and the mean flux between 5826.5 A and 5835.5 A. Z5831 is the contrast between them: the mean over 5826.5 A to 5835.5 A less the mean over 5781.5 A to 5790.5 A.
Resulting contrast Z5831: 1.2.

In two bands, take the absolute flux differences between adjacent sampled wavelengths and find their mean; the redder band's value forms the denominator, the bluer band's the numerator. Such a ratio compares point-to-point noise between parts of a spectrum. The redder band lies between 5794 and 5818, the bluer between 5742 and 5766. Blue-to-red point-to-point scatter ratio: 1.9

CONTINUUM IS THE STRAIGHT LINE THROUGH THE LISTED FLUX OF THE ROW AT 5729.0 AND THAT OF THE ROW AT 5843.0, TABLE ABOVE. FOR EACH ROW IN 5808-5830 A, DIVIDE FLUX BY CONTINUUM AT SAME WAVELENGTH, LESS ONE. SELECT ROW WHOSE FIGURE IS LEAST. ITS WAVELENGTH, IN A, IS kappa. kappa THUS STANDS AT 5828.0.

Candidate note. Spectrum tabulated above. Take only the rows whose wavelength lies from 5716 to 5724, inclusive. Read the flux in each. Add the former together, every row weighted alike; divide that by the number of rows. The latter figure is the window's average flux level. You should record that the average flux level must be 42.0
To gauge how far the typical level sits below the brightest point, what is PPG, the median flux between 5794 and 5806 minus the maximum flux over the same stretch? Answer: -1.5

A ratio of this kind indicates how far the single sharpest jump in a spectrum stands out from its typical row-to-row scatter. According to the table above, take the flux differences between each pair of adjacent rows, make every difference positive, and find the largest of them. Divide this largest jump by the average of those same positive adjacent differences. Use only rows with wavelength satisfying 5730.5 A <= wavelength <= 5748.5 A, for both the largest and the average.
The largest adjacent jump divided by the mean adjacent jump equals 1.9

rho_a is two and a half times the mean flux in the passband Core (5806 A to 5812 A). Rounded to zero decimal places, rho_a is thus 105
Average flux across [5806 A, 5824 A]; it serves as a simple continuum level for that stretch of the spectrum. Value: 42.2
